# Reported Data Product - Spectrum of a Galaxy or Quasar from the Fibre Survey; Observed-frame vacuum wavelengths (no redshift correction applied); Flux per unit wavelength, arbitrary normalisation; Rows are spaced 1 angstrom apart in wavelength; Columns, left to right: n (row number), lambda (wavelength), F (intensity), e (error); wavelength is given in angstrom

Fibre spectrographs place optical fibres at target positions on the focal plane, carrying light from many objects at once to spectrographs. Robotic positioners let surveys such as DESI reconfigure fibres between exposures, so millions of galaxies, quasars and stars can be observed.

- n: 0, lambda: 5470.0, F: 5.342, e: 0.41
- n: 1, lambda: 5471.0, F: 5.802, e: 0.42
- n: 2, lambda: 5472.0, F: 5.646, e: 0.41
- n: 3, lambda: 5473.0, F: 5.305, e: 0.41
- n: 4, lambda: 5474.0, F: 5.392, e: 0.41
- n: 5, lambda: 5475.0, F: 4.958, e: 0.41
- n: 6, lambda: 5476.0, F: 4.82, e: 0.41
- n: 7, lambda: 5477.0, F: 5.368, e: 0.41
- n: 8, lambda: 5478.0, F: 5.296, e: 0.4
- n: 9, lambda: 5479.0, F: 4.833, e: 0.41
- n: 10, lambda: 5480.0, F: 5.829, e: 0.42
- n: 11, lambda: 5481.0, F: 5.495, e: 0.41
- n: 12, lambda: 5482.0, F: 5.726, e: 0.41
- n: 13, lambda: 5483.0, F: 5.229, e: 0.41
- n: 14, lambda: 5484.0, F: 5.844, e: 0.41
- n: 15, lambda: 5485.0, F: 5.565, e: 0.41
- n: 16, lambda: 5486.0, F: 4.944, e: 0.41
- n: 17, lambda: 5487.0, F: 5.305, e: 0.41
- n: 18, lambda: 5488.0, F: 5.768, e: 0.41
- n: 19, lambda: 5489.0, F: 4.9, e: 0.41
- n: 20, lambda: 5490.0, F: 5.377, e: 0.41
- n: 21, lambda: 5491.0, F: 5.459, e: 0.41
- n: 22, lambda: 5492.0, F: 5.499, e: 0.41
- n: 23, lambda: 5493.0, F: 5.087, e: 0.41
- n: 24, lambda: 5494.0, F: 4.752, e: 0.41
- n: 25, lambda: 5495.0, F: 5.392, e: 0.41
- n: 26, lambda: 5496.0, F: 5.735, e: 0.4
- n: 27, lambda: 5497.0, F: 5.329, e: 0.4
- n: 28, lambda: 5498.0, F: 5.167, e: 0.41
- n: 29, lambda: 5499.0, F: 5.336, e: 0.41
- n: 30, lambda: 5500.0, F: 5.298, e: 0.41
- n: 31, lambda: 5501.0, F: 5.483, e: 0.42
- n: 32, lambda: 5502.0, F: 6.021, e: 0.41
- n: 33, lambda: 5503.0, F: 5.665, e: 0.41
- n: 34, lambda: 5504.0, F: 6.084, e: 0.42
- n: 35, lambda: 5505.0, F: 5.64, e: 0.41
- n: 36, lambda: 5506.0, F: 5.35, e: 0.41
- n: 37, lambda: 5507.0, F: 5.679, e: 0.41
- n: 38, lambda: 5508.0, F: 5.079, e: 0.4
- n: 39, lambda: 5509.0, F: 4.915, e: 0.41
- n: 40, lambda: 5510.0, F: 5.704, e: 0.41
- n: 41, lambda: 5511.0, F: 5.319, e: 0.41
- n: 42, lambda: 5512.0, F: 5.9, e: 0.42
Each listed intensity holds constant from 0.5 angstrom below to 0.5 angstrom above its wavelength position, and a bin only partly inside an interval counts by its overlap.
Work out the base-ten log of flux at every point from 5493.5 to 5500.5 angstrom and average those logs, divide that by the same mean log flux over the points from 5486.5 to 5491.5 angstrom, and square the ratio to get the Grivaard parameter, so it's 0.98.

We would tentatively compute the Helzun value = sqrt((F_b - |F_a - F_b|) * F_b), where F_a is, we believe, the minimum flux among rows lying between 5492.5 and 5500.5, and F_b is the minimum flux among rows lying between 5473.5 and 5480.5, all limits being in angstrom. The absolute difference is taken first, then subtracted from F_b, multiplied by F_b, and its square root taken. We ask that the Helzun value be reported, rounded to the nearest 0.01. 4.79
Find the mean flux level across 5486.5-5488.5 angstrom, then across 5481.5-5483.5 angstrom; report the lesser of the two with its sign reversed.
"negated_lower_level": -5.5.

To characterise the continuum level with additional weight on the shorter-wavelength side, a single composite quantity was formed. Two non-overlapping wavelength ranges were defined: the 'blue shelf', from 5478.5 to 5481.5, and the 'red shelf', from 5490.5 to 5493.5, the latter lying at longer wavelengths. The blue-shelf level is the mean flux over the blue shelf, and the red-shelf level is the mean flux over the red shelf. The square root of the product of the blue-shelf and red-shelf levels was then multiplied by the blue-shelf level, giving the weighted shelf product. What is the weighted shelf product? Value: 28.9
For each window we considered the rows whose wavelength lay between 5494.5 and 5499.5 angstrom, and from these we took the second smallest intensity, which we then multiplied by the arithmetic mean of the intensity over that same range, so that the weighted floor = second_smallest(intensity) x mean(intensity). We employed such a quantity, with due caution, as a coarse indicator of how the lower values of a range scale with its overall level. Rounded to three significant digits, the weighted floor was 28.7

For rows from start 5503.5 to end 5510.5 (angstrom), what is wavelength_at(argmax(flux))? 5504.0 angstrom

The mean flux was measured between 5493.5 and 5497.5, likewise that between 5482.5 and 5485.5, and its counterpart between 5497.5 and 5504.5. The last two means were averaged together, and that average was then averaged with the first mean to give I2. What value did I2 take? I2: 5.43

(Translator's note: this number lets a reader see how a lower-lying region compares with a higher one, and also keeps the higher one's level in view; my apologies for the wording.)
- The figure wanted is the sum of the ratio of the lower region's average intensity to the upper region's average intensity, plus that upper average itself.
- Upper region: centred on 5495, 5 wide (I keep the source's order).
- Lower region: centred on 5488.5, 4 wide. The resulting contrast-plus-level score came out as 6.3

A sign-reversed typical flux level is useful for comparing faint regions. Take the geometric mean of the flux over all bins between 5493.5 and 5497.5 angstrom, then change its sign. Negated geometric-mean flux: -5.29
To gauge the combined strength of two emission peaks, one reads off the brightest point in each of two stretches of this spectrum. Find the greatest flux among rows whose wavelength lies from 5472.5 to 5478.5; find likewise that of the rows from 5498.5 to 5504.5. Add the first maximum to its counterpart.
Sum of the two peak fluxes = 11.5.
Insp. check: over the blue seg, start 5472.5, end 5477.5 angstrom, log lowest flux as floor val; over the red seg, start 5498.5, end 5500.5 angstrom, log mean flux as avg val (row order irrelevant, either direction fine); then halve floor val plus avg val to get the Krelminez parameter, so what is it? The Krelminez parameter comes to 5.07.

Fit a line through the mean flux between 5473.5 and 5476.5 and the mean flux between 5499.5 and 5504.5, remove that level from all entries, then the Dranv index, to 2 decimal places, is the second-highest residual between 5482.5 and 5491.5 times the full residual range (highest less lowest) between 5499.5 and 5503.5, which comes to 0.27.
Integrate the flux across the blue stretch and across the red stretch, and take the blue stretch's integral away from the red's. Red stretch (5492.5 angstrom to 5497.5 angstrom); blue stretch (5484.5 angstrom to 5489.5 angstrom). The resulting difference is -0.2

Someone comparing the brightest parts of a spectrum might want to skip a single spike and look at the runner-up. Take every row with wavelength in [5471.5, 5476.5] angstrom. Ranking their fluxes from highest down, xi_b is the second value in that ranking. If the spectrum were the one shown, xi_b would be 5.392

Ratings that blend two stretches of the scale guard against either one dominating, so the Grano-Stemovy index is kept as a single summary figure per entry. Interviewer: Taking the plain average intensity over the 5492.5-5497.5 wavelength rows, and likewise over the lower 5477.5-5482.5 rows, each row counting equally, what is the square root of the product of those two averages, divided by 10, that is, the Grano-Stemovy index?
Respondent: 0.535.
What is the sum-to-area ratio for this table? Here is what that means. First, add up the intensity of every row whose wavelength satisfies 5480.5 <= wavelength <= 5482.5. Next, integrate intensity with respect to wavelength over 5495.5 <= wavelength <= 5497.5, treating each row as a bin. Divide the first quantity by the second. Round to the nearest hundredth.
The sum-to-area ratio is 1.01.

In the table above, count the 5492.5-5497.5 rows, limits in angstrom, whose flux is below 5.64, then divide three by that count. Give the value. 0.75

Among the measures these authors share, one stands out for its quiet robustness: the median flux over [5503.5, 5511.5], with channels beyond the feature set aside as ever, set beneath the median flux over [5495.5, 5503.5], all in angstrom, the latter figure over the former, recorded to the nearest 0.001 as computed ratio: 0.984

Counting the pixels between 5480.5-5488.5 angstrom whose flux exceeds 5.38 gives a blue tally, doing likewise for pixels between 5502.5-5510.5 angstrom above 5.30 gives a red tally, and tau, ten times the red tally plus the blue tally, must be 65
